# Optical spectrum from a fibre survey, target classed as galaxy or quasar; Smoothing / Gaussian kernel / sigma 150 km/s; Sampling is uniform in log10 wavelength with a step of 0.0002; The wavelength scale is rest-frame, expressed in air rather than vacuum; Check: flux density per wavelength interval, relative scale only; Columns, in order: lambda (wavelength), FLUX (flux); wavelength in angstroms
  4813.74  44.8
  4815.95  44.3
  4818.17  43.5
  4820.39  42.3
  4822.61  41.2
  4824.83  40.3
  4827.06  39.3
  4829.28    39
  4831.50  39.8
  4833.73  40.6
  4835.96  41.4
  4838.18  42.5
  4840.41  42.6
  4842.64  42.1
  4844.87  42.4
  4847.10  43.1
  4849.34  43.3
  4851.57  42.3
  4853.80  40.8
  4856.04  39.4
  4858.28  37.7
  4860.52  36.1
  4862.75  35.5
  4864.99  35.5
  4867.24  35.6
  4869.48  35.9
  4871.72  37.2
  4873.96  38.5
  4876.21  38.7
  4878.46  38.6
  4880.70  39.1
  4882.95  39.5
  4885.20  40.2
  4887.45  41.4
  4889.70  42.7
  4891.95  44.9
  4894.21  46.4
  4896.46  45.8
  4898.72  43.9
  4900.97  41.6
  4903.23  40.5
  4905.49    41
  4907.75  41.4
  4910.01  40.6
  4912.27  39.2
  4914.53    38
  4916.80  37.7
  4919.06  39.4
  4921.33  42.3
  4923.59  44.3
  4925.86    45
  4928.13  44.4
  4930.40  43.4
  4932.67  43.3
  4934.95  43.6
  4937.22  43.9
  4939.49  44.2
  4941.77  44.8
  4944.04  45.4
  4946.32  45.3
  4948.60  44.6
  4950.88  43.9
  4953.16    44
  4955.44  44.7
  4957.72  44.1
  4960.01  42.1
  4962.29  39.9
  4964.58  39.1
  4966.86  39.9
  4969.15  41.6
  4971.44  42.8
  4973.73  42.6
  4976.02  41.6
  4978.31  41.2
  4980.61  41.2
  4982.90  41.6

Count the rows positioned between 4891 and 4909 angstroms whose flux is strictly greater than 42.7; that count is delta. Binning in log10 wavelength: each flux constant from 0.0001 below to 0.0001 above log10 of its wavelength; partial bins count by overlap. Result 4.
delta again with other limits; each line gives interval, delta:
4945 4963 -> 6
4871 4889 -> 0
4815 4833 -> 2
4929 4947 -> 8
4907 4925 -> 1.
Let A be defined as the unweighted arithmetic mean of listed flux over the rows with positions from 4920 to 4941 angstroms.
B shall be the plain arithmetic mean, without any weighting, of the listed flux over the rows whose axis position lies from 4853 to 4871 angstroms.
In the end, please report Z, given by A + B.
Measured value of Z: 80.9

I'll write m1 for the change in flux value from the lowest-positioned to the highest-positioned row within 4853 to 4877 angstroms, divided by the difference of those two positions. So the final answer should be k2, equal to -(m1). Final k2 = 0.09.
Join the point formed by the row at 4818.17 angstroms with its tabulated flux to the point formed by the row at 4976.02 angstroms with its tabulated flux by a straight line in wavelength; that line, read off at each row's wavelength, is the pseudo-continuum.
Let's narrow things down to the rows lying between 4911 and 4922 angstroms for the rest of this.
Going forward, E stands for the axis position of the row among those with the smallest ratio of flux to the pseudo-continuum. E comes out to 4916.80 angstroms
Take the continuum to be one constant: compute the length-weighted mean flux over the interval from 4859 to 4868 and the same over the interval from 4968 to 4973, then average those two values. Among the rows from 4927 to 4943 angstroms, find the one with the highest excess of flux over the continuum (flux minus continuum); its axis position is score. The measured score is 4941.77 angstroms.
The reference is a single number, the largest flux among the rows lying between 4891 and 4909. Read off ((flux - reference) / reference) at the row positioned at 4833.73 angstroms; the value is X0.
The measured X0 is -0.125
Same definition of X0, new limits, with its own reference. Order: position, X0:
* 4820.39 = -0.088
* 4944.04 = -0.022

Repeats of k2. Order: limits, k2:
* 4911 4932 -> -0.23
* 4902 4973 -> -0.03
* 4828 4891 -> -0.06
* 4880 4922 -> -0.08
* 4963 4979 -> -0.15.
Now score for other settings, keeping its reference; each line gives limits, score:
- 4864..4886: 4885.20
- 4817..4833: 4818.17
